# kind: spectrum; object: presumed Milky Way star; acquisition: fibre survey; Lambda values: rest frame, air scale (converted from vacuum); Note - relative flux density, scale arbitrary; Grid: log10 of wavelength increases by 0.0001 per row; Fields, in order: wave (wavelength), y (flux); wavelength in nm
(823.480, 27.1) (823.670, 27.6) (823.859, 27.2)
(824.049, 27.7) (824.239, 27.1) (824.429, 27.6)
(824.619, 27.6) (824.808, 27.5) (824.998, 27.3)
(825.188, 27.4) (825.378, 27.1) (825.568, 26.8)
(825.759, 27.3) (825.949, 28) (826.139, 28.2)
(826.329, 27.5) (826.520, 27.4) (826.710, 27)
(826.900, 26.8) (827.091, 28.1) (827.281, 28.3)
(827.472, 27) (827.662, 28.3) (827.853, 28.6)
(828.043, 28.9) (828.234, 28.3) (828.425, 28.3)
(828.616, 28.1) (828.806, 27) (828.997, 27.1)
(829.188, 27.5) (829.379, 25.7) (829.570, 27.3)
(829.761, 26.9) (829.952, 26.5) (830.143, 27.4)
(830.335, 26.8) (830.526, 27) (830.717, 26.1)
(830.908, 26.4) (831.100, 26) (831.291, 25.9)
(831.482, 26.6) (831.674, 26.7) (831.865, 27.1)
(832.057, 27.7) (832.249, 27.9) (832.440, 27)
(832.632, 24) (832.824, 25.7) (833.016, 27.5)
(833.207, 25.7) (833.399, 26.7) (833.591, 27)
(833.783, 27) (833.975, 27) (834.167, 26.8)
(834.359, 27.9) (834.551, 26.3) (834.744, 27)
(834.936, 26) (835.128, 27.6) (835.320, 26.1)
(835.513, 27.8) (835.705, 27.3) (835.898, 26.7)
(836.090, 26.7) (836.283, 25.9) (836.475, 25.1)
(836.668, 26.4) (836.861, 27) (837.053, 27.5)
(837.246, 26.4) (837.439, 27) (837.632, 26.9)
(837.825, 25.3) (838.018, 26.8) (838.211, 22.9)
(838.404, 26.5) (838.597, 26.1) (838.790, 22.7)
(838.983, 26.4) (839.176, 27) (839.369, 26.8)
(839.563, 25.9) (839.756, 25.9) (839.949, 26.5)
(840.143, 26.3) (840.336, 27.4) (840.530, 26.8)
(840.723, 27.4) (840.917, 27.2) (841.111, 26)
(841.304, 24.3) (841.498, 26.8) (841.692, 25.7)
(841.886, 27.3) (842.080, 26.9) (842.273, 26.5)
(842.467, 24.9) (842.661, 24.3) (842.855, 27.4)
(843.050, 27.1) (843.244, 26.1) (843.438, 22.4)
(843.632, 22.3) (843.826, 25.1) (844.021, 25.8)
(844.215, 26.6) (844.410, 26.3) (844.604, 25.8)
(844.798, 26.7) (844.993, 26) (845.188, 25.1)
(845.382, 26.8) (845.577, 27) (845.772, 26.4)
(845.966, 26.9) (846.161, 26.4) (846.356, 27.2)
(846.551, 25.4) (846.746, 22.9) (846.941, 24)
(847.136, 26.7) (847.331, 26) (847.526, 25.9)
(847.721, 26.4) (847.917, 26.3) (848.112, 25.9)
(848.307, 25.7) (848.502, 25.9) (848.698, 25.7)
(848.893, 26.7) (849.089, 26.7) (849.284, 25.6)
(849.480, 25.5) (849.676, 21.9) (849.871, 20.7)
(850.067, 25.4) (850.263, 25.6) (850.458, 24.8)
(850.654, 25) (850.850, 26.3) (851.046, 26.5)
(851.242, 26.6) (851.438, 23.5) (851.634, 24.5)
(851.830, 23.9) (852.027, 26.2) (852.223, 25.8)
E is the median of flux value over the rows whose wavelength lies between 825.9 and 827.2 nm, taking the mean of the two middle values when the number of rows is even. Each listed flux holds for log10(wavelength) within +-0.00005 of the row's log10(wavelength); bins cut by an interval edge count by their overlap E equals 27.5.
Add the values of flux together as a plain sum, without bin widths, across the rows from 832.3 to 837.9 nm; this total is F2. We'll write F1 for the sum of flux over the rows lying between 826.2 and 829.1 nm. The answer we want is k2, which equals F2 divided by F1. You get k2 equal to 1.9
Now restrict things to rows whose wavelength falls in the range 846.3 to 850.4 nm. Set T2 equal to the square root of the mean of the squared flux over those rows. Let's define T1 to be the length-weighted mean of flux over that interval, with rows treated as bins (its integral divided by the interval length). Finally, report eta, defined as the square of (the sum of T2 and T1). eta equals 2571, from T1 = 25.3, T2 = 25.4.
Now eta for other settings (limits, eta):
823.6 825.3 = 3013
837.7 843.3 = 2730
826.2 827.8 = 3041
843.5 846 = 2681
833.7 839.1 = 2790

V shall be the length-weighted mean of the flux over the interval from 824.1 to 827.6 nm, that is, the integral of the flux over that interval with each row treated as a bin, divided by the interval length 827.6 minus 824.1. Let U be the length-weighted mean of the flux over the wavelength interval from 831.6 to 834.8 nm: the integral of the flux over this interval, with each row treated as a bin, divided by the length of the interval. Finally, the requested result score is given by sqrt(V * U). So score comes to 27.1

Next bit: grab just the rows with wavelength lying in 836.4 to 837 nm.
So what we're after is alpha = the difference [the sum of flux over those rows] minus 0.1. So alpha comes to 78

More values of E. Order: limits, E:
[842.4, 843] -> 24.9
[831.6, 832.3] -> 27.4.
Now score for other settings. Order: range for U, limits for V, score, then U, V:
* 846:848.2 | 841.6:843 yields 26.0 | 25.8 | 26.2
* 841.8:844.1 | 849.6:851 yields 24.9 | 25.5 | 24.4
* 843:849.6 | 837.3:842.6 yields 26.0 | 25.8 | 26.1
